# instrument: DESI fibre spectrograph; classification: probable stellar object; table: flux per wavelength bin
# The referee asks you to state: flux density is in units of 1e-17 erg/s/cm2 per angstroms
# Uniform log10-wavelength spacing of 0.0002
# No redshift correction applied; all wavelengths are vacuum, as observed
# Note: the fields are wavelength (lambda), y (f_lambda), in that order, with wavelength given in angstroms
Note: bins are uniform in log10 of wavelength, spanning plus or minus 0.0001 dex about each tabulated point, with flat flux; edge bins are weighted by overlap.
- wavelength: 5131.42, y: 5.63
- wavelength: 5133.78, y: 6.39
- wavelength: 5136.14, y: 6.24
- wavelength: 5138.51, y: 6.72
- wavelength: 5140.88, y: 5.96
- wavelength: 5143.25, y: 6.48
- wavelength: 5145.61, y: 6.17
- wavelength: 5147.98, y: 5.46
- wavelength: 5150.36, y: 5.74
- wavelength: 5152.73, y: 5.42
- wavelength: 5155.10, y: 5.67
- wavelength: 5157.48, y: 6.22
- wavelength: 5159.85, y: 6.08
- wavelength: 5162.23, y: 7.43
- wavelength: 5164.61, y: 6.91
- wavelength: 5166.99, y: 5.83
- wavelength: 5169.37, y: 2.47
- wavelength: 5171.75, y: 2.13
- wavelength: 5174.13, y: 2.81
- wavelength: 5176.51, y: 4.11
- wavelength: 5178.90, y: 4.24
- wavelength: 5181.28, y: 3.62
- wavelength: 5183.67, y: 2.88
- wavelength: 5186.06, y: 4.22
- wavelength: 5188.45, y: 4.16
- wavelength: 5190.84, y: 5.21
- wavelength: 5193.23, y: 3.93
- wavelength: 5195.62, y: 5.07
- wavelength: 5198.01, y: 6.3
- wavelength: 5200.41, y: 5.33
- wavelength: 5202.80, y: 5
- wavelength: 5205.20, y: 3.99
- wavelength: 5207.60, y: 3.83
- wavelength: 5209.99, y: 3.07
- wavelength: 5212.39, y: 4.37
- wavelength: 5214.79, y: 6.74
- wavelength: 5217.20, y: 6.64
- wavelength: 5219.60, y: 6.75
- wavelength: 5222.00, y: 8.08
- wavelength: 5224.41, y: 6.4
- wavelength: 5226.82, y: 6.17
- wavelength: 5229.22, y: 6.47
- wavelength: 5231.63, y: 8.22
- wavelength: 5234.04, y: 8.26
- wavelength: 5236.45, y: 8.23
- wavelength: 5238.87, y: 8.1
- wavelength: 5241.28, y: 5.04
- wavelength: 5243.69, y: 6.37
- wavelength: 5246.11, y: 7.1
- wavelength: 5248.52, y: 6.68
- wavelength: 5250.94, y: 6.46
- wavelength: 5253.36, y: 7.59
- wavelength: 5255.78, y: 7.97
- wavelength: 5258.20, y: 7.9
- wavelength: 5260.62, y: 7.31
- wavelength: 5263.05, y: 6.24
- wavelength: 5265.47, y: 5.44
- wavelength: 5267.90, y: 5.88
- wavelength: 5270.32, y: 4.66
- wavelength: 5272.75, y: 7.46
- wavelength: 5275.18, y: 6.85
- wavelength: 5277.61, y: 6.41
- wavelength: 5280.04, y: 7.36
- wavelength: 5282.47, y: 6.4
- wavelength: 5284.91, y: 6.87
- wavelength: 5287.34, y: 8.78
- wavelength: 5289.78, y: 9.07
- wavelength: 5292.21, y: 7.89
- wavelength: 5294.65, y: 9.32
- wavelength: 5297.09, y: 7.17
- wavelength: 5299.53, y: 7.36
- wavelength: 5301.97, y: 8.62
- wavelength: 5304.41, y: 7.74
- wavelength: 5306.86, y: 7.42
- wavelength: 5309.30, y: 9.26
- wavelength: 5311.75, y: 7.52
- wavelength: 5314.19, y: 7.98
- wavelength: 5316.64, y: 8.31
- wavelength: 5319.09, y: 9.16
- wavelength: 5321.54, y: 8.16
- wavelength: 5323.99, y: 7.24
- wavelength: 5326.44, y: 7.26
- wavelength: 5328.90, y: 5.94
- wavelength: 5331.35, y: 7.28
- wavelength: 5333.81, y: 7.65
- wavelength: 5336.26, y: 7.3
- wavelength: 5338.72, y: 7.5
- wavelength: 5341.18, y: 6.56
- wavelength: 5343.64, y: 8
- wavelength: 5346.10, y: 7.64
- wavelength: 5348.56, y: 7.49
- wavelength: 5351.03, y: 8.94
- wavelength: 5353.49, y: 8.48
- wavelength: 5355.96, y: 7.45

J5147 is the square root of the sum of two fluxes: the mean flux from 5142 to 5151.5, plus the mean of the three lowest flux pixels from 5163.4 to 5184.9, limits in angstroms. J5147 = 2.90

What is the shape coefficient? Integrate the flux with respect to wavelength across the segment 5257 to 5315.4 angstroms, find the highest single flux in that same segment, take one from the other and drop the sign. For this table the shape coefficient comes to 421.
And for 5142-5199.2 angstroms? 275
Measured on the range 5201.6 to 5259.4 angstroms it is 366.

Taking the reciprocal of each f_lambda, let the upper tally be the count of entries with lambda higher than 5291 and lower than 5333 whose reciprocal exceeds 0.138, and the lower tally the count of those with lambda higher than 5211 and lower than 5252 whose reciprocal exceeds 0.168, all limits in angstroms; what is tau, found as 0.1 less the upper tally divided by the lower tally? -1.4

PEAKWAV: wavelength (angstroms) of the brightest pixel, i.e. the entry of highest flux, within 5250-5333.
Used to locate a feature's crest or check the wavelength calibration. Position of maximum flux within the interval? 5294.65 angstroms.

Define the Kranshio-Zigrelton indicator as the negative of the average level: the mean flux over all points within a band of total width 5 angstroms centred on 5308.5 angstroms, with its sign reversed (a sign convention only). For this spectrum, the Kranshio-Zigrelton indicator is -8.3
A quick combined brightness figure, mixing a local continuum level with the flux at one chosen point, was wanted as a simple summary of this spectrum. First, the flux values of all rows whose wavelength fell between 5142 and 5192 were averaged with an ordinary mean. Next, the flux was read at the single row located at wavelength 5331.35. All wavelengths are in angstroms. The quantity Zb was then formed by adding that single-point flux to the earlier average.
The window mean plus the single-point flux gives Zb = 12.2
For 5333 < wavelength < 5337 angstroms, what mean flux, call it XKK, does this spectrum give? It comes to 7.5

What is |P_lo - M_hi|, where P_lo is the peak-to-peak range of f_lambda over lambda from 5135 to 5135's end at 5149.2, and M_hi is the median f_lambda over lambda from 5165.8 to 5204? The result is 2.9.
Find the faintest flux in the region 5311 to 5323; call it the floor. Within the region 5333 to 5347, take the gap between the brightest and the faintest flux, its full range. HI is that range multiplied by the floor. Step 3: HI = 10.8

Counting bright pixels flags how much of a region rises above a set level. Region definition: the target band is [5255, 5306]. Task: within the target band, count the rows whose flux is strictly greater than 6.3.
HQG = 17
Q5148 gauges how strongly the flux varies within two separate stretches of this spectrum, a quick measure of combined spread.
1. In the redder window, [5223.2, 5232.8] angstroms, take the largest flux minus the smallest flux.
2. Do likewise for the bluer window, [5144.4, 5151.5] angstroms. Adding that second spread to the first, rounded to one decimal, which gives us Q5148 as 2.8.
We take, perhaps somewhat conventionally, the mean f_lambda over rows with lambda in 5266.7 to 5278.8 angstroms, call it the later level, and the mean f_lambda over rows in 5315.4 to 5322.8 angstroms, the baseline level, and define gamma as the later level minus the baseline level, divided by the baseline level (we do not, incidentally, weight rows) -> -0.27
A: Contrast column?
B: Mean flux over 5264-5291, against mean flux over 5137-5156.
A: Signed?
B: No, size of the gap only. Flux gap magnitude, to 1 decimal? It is 0.9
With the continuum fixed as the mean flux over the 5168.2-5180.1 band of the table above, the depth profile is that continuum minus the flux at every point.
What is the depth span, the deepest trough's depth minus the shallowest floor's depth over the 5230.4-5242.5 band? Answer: 3.22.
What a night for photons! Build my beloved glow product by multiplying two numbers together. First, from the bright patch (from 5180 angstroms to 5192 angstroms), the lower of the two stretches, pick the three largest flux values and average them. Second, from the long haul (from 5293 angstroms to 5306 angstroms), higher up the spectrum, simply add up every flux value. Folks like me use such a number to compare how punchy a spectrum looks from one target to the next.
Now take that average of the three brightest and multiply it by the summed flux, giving 182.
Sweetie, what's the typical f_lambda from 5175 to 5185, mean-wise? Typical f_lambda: 3.7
